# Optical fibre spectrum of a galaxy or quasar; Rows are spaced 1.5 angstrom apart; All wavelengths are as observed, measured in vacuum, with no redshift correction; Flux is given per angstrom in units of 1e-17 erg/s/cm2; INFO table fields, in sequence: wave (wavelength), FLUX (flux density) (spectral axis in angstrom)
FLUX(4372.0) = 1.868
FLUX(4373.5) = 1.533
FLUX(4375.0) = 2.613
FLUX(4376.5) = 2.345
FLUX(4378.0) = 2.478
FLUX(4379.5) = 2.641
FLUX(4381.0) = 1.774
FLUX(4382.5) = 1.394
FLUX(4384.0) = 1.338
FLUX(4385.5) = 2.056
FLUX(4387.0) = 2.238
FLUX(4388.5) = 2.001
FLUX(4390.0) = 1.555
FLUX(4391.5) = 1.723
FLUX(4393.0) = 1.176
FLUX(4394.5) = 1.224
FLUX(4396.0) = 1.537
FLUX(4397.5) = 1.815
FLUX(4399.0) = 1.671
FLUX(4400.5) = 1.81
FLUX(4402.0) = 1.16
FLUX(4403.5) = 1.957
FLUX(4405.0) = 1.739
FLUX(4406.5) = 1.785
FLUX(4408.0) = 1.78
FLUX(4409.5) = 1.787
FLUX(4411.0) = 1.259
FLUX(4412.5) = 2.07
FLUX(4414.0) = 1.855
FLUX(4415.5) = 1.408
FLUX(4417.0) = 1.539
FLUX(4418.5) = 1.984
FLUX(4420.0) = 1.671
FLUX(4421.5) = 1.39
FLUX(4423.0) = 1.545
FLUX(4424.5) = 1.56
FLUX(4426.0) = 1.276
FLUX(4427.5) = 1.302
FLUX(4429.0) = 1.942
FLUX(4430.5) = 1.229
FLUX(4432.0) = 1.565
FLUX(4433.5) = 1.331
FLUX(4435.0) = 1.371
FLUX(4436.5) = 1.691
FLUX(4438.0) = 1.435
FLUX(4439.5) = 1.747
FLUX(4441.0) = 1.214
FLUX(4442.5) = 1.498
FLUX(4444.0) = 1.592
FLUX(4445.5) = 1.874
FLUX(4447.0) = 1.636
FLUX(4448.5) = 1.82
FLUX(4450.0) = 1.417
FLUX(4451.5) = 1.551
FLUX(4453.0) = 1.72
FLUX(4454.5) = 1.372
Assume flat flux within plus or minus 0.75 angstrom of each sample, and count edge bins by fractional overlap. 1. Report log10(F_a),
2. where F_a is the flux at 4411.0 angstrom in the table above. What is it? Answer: 0.10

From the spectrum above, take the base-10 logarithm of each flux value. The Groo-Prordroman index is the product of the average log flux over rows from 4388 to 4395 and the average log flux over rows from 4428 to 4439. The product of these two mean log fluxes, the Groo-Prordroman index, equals 0.031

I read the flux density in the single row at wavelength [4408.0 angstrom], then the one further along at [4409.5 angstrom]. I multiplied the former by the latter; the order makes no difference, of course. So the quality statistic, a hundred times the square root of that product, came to 178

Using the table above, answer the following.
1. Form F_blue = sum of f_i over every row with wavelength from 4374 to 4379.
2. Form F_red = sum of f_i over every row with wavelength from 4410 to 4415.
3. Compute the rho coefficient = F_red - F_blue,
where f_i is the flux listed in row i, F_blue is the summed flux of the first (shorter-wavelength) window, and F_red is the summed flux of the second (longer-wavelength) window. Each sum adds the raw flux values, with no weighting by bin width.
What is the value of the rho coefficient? -2.3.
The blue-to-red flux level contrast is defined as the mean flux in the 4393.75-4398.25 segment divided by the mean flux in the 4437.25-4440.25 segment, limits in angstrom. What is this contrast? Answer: 0.96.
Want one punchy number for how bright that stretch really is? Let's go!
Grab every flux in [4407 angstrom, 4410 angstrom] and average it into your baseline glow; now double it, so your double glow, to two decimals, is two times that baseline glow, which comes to 3.57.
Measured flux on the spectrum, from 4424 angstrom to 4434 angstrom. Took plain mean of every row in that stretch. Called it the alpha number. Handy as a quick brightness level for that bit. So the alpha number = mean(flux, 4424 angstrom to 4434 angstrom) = 1.46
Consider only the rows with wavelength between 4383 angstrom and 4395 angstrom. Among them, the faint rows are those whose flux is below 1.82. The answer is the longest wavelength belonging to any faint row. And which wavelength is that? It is 4394.5 angstrom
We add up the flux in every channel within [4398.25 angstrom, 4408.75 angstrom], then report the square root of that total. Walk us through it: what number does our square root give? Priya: 3.45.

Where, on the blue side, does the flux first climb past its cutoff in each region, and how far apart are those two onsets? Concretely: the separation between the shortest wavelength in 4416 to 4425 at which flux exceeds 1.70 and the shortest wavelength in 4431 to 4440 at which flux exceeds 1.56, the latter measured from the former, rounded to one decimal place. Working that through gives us 13.5 angstrom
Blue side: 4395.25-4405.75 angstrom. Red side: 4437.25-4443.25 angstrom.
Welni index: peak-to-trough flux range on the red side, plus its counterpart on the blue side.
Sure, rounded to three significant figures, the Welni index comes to 1.33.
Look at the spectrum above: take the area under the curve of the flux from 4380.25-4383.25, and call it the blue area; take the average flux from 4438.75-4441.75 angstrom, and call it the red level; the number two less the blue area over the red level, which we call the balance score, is -1.21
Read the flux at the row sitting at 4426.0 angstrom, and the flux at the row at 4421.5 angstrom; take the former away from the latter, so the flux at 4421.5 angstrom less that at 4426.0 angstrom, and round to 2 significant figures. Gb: 0.11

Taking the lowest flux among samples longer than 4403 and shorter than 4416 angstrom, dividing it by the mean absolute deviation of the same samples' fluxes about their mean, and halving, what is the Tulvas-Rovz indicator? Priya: 3.5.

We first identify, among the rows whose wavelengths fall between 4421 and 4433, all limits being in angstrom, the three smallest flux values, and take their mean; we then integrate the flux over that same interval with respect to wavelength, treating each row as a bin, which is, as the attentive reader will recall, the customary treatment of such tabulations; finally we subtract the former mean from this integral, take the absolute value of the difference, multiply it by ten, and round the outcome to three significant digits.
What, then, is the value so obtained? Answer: 164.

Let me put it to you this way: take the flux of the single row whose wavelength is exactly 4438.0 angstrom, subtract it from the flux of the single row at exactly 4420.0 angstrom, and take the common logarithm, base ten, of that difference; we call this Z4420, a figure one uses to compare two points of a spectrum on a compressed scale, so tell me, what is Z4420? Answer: -0.63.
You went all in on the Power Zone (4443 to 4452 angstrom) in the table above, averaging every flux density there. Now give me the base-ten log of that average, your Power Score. 0.217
